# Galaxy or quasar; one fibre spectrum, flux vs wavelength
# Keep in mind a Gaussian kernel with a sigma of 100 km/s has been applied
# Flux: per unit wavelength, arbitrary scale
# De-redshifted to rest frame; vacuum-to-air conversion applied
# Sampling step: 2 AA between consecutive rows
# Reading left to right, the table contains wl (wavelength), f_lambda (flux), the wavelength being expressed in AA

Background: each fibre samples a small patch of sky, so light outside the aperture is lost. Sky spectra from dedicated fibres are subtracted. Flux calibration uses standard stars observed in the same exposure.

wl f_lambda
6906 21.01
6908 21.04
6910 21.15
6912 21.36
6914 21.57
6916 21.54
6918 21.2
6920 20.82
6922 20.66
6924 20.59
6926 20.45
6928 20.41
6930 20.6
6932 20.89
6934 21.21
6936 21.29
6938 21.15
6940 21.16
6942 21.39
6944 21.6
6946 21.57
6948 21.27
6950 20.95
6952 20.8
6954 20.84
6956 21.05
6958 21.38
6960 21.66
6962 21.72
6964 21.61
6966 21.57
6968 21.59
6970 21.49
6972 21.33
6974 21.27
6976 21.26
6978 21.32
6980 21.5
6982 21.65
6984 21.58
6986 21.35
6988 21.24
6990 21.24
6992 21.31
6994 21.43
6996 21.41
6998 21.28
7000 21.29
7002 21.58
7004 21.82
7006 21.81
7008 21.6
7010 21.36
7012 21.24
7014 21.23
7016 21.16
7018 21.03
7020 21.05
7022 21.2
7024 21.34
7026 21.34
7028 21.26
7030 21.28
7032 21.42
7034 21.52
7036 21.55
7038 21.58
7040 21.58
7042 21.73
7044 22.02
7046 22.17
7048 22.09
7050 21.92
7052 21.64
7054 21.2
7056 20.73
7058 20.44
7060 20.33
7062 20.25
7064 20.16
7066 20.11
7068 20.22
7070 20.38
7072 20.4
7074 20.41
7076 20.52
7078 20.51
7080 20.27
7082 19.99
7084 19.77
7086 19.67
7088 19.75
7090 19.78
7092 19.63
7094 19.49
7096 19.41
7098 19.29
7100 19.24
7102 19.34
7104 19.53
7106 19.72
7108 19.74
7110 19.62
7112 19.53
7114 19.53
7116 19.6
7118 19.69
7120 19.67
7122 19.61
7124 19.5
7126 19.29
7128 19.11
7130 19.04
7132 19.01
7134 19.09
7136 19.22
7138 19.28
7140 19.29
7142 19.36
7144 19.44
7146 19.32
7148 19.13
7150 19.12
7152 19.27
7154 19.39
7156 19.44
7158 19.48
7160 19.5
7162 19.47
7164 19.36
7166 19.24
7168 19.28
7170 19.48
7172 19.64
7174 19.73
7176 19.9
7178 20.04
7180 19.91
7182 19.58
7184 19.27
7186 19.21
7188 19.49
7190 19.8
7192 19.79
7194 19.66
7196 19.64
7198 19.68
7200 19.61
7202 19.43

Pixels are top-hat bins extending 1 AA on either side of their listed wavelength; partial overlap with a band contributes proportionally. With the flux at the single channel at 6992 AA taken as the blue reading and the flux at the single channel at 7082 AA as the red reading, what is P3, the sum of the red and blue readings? 41.3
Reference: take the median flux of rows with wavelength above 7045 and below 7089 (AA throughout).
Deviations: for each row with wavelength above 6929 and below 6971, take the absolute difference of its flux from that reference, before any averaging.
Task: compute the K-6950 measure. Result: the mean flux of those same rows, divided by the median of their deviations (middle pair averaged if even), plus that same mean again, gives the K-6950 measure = 44.9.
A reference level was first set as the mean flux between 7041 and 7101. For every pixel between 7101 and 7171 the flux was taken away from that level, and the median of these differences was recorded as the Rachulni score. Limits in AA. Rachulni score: 1.1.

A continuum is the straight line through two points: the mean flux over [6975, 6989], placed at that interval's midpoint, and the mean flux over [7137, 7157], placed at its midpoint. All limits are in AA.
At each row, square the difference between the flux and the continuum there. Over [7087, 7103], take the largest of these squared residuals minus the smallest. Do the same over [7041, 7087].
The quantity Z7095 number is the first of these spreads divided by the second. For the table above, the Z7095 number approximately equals 0.15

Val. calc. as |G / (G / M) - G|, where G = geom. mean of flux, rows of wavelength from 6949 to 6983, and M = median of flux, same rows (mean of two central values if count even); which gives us 0.030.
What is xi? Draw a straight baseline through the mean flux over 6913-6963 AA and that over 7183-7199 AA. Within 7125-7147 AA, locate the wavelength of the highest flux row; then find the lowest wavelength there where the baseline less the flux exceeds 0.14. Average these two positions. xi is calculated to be 7135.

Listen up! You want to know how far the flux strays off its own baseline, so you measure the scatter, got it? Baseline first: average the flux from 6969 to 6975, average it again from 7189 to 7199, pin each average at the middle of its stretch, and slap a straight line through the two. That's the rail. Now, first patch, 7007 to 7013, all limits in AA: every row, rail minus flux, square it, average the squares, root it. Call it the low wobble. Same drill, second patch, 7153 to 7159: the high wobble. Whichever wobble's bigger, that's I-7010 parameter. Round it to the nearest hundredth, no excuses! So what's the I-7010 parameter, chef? 0.56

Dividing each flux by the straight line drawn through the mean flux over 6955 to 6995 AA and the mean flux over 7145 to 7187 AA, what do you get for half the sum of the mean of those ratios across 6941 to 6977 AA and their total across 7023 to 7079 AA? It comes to 15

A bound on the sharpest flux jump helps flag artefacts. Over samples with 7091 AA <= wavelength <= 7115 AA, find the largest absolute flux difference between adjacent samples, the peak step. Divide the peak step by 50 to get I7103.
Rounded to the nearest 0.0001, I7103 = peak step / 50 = 0.0038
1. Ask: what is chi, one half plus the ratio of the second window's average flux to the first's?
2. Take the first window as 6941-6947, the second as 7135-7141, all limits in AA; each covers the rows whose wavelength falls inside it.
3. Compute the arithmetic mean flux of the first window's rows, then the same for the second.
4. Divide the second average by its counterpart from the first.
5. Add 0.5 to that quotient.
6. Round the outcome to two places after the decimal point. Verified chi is 1.40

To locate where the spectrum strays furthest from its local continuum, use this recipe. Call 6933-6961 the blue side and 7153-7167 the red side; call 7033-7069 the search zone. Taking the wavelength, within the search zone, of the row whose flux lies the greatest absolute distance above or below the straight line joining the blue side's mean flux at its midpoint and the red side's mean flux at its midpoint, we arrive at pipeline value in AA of 7046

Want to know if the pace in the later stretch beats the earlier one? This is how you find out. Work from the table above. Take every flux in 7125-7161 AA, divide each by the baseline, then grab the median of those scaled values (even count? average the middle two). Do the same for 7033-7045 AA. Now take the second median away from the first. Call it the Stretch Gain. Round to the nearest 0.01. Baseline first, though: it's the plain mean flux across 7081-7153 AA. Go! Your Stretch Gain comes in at -0.12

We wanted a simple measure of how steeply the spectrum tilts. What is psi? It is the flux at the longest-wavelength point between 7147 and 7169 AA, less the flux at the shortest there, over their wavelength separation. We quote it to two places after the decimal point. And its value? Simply 0.01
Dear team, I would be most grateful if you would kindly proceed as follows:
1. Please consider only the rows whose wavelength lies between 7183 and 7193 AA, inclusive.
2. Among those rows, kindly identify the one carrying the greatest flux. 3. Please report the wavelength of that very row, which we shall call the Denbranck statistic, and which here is 7190 AA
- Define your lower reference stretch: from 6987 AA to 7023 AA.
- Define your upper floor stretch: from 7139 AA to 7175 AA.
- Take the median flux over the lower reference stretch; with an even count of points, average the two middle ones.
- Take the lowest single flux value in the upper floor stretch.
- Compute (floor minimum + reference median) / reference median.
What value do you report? 1.90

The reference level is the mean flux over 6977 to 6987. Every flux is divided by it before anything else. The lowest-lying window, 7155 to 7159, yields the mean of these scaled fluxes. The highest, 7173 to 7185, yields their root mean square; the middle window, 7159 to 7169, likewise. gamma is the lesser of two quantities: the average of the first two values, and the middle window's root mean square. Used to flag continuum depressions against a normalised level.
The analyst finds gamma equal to 0.90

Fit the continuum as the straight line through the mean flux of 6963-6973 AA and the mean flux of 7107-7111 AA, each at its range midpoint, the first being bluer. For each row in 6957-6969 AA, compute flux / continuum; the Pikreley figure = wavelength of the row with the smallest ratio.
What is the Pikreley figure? 6958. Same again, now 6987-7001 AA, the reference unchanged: 6988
